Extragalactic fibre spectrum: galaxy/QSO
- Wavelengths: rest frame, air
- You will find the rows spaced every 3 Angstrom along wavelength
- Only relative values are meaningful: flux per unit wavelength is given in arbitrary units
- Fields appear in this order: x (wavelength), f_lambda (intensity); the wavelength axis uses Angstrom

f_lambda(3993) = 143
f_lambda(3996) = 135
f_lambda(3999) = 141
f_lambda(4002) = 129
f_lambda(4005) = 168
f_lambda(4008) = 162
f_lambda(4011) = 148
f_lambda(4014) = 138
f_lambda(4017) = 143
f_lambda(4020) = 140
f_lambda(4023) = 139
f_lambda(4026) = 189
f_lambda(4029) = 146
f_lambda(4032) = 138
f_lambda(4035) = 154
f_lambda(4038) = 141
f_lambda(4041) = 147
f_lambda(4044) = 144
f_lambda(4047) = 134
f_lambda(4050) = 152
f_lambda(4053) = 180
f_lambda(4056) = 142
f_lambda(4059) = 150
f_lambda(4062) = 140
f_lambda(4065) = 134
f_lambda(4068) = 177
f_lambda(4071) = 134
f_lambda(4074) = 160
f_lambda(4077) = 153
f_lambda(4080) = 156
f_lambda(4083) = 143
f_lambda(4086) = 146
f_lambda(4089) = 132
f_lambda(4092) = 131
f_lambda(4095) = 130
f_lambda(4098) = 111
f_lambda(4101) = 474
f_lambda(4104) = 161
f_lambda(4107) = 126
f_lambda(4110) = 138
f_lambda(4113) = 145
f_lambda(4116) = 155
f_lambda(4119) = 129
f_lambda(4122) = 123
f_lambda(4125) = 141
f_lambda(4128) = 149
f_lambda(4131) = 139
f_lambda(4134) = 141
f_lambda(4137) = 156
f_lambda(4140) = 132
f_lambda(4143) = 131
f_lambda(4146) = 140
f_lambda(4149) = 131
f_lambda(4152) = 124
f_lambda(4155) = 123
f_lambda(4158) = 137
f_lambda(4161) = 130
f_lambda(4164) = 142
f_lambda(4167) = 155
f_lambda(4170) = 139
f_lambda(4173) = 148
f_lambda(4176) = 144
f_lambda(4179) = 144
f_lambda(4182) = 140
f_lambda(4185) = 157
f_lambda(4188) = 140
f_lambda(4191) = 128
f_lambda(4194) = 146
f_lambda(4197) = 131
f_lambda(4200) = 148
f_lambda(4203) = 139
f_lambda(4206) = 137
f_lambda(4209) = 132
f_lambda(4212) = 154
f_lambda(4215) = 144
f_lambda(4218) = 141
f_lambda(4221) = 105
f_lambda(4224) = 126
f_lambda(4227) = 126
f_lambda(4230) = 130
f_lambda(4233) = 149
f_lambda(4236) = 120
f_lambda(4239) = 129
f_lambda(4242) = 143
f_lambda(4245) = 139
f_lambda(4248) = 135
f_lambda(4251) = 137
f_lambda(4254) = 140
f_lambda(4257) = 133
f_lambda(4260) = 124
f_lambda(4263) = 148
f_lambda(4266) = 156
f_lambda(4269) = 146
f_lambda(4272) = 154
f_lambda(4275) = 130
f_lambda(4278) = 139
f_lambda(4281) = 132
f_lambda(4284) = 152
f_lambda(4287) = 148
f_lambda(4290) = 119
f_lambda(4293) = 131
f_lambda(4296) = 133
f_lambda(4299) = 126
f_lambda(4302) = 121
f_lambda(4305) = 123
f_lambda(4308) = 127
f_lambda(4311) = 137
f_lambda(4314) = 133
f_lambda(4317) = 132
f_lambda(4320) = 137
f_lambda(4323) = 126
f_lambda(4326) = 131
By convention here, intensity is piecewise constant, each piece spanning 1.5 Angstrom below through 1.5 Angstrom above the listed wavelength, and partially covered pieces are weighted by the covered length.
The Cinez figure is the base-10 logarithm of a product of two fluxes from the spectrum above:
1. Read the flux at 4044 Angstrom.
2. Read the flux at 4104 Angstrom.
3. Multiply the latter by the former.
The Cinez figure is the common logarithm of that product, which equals 4.37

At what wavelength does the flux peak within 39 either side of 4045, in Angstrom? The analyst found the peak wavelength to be 4026 Angstrom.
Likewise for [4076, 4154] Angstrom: 4101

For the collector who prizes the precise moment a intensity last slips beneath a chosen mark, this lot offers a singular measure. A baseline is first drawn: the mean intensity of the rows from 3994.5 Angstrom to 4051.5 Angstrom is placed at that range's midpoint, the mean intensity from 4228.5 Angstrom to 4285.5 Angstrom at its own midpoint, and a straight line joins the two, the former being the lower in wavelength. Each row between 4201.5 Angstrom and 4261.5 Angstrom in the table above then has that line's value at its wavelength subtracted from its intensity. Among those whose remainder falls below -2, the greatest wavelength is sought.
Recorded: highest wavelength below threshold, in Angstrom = 4260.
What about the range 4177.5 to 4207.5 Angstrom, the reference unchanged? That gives 4206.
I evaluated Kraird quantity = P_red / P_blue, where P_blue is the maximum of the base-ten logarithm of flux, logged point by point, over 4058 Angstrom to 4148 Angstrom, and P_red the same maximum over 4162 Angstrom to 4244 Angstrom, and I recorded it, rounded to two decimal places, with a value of 0.82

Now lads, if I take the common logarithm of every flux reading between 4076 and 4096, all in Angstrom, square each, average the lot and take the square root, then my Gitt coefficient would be 2.15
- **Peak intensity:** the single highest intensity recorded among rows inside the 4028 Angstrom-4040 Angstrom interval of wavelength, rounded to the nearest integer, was 154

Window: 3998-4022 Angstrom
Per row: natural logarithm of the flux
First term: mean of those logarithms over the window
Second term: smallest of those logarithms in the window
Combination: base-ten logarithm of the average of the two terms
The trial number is 0.692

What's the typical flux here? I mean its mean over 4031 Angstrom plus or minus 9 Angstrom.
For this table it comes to 151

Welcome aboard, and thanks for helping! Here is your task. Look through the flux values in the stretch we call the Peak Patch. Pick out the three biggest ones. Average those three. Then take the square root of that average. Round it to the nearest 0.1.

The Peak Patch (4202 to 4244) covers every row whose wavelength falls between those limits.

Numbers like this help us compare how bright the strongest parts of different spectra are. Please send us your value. 12.2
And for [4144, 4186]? 12.4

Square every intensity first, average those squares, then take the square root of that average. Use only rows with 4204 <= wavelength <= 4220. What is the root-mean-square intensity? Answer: 142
